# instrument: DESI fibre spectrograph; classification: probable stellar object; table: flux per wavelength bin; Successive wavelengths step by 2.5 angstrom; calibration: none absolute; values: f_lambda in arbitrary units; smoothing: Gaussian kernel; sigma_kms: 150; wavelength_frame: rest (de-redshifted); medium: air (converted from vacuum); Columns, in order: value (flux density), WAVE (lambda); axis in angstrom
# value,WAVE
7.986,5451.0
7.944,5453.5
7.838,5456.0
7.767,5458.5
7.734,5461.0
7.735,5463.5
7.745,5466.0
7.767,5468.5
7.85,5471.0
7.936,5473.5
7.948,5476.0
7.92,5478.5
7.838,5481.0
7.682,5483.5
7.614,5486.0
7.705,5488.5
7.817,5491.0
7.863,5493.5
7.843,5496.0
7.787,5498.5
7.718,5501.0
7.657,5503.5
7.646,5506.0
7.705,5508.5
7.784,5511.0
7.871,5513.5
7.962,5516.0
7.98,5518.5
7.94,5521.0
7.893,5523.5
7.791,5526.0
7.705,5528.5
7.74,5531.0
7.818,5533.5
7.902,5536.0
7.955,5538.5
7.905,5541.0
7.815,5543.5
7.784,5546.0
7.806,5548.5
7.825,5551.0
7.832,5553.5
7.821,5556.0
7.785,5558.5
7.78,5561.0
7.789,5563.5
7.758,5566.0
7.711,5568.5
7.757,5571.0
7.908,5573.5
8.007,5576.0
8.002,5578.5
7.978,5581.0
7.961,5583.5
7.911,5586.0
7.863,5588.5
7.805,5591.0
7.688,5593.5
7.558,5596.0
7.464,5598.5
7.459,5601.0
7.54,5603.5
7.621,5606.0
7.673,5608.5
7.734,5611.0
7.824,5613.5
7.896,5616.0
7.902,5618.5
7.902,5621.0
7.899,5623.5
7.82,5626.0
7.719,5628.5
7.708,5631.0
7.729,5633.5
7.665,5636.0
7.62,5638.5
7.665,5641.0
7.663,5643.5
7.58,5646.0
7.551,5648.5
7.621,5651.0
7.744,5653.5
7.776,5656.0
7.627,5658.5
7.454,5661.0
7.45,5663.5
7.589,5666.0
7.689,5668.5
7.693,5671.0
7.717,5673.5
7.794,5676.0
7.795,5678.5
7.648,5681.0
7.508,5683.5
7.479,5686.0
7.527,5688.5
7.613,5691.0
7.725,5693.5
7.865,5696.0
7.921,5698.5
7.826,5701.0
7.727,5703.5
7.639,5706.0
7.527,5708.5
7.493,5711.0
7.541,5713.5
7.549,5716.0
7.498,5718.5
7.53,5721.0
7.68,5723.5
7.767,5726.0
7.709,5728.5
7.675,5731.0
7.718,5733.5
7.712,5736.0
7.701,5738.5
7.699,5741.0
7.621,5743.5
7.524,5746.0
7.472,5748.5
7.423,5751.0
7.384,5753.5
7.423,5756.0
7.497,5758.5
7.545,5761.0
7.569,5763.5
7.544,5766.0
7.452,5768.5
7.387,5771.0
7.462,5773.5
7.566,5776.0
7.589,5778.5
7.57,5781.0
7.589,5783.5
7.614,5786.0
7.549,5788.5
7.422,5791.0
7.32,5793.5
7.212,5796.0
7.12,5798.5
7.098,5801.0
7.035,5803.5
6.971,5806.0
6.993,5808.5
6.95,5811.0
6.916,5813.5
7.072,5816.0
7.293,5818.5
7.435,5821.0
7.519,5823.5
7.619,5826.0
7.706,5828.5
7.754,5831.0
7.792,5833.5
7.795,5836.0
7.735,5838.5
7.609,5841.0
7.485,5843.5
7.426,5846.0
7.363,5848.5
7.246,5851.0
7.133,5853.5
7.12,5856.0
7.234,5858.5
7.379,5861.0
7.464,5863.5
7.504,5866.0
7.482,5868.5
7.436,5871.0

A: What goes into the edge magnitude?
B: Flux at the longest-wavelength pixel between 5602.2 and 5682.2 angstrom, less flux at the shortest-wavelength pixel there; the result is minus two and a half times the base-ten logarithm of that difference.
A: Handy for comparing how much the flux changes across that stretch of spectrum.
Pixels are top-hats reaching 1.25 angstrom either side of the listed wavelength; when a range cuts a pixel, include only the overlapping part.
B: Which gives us 2.4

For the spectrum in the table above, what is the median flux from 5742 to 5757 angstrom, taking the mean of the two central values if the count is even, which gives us 7.45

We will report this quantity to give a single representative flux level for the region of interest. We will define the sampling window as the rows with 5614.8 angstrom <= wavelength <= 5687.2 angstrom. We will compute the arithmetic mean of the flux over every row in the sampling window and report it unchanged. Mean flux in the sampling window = 7.69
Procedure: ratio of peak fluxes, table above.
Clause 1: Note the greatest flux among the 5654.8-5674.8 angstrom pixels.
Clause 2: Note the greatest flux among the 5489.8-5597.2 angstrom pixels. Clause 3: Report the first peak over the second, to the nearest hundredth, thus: 0.97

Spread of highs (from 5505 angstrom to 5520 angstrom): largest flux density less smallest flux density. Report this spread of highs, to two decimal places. 0.33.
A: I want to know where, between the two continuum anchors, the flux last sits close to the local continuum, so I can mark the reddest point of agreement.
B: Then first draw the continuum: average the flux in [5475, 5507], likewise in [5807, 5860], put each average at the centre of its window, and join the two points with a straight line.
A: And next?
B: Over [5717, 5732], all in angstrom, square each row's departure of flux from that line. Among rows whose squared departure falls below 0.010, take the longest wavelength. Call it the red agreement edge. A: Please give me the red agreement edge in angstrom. 5721.0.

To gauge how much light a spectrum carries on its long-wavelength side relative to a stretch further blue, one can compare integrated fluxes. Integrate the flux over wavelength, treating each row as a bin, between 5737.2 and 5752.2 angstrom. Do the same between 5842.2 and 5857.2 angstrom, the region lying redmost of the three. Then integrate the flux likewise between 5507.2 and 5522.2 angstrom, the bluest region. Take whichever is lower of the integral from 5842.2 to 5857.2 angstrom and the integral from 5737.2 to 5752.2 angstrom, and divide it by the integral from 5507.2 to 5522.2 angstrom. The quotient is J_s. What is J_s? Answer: 0.927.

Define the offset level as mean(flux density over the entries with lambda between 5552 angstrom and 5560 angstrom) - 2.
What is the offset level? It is 5.81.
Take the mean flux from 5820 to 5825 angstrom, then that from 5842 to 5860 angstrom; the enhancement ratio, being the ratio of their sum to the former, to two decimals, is 1.97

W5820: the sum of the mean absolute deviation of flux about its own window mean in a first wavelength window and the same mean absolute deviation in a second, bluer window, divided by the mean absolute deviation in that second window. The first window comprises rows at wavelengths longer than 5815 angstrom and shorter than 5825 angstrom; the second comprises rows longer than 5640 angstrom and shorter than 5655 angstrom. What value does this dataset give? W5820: 3.8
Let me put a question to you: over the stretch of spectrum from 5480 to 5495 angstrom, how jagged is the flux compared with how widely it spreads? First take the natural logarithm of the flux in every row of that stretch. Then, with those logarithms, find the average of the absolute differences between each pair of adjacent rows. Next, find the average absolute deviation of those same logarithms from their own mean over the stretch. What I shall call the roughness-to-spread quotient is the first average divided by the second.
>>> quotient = 1.1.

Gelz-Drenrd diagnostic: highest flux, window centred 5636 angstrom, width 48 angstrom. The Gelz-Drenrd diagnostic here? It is 7.902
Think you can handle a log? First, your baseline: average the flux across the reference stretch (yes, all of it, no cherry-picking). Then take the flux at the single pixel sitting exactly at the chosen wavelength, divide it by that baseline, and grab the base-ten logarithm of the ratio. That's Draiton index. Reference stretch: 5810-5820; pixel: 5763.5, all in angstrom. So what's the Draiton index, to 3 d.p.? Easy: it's 0.030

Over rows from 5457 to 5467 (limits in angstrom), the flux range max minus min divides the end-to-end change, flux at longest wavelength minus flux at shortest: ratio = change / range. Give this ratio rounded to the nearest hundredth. -0.67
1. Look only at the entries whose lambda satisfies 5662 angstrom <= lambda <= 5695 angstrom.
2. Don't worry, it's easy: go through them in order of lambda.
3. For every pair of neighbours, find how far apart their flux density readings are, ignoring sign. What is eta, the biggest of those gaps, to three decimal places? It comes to 0.147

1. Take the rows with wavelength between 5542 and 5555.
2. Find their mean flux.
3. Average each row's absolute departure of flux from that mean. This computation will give 0.014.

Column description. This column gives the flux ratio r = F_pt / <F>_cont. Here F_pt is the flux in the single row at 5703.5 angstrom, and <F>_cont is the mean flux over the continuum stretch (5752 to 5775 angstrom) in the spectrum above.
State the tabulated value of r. 1.03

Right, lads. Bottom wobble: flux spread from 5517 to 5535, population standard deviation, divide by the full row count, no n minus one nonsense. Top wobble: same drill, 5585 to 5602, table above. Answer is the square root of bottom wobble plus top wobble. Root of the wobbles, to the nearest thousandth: 0.519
